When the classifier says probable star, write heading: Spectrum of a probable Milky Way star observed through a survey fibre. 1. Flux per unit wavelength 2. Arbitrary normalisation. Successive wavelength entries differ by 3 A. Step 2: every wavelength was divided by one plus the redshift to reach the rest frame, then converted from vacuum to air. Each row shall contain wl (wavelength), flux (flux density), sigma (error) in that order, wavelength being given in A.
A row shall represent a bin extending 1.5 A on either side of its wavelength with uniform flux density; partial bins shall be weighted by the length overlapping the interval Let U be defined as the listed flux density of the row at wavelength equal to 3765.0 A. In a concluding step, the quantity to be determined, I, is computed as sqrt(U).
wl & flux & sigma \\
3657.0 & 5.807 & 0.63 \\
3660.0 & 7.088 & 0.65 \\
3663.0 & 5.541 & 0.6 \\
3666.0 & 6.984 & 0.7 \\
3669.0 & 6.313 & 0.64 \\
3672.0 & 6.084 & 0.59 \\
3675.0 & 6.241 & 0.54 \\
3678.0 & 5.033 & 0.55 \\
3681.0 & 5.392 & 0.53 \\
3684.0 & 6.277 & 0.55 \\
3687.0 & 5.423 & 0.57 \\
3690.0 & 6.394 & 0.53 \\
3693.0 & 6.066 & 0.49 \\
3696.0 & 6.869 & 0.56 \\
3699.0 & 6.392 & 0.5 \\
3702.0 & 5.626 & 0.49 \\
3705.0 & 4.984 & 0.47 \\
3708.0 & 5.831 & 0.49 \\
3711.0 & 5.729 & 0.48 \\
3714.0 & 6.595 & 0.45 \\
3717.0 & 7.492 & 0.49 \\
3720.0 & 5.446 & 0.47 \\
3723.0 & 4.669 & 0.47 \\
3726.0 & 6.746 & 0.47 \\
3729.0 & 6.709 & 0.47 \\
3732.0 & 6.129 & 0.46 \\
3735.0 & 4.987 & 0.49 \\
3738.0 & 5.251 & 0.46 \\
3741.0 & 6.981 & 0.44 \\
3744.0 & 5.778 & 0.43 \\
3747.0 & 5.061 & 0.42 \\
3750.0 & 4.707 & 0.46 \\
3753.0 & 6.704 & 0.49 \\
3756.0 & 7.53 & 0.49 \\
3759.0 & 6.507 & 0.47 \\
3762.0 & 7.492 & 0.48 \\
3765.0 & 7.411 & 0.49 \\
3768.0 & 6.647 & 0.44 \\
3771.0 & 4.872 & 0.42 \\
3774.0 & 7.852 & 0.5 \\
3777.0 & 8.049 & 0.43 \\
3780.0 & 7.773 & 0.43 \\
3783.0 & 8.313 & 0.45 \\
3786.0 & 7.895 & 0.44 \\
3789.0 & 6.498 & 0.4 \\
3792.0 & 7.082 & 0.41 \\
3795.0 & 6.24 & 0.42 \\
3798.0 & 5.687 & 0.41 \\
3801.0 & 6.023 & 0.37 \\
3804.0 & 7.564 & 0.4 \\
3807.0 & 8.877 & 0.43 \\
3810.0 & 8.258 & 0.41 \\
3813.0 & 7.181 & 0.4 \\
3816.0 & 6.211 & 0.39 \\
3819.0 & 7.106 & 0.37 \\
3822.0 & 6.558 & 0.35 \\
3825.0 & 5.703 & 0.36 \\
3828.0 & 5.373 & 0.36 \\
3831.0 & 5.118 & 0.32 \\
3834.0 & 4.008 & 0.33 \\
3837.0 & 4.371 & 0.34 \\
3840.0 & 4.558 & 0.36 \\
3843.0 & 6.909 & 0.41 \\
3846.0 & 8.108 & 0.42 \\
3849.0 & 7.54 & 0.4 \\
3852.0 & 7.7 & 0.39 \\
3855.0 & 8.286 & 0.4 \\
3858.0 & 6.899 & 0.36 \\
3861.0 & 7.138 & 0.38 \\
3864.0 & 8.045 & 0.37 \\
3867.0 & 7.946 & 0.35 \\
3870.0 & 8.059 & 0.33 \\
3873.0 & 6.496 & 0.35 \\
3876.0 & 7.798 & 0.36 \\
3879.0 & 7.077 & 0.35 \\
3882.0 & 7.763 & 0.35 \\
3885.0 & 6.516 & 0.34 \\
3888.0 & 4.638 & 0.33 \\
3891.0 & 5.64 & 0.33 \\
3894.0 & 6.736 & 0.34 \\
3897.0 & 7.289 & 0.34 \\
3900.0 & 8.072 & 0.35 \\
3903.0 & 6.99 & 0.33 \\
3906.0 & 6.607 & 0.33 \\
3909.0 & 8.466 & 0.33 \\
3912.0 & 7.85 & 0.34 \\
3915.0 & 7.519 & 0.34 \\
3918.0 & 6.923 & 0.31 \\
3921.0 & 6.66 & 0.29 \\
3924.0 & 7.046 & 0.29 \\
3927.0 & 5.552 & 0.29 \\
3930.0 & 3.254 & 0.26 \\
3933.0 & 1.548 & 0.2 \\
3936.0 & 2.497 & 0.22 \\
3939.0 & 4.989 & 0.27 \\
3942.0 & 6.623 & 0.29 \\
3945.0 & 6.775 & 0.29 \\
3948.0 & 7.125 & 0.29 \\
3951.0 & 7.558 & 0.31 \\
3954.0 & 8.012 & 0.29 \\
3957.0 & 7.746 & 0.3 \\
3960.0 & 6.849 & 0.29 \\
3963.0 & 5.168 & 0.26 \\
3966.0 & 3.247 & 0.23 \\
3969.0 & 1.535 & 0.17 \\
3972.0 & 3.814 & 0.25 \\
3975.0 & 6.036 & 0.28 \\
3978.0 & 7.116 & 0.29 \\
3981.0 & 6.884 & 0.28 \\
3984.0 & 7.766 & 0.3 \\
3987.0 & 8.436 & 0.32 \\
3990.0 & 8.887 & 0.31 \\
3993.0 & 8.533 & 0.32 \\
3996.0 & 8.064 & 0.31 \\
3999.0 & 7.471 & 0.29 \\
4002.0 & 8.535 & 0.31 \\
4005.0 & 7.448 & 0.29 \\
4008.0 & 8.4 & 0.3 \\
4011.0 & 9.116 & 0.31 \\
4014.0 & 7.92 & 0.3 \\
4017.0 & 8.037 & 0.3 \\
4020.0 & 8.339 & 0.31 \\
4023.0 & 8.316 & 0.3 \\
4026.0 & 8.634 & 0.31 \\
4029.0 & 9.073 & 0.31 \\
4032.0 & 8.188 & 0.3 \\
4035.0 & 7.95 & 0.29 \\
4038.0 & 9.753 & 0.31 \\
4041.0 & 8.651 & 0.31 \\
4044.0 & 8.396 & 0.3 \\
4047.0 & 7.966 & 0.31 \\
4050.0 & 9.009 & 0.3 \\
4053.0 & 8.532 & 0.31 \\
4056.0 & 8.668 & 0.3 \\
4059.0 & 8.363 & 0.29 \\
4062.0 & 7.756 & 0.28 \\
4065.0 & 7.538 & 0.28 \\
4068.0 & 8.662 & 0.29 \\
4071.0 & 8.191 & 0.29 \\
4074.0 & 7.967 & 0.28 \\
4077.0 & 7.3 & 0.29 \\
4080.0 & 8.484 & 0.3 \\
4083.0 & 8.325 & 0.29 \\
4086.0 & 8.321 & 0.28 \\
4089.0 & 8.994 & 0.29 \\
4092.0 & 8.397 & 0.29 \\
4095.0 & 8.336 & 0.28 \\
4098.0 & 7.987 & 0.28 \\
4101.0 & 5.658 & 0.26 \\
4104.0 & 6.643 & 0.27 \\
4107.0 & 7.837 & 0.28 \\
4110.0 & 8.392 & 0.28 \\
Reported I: 2.72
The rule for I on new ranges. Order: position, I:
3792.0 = 2.66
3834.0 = 2.00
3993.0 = 2.92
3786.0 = 2.81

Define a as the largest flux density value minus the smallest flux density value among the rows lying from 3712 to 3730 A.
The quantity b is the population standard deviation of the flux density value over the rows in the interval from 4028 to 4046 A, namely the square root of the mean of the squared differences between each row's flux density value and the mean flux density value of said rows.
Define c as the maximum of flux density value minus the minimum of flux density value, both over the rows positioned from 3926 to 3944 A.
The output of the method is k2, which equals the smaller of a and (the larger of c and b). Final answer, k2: 2.82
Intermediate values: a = 2.8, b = 0.6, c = 5.1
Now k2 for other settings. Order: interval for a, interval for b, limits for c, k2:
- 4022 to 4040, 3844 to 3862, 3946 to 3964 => 1.80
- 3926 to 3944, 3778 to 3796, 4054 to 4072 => 1.13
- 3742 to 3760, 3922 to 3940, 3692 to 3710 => 1.89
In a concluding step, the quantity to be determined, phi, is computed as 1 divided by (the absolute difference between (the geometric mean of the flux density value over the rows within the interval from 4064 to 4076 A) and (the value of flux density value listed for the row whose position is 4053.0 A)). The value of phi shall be 2.2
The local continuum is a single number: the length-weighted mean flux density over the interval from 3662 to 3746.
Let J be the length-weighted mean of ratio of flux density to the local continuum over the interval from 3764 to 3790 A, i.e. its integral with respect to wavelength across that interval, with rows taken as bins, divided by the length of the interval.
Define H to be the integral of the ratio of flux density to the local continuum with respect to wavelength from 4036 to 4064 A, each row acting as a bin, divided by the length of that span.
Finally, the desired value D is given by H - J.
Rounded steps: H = 1.4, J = 1.21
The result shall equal 0.21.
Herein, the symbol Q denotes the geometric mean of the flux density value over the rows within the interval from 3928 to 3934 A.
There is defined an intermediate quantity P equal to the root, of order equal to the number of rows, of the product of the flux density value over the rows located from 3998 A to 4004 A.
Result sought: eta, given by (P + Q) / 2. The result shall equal 5.11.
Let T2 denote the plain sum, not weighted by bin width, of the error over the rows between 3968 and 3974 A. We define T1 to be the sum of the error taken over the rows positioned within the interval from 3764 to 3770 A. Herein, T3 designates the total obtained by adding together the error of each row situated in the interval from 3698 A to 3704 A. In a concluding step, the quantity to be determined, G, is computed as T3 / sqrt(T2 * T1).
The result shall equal 1.6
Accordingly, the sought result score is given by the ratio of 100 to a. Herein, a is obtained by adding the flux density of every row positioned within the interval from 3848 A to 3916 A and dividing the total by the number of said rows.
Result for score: 13.8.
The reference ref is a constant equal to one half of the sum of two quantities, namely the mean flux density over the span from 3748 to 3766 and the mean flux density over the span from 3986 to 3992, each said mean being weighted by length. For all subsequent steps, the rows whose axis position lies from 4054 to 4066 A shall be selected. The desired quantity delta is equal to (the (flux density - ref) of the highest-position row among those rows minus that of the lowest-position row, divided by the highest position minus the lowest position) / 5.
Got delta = -0.03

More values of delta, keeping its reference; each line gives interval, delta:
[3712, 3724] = -0.04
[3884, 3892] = -0.03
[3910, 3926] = -0.01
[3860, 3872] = 0.02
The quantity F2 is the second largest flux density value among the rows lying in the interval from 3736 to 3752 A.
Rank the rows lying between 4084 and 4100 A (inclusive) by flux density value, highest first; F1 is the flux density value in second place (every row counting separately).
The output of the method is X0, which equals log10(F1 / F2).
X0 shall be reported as 0.16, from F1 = 8.397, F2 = 5.778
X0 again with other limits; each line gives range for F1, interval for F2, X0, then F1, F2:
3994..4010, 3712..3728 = 0.10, 8.4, 6.746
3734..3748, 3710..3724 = -0.06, 5.778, 6.595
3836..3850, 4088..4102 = -0.05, 7.54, 8.397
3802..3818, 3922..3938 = 0.17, 8.258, 5.552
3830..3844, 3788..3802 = -0.10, 5.118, 6.498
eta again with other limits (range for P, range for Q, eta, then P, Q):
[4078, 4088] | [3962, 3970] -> 5.66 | 8.4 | 3.0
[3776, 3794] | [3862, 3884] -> 7.58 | 7.6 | 7.6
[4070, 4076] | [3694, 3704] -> 7.18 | 8.1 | 6.3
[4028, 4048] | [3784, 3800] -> 7.59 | 8.5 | 6.6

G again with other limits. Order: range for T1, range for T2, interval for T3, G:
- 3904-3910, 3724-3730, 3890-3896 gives 0.9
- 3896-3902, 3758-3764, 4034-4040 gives 0.7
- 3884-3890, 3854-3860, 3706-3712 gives 1.4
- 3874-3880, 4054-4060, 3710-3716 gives 1.4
